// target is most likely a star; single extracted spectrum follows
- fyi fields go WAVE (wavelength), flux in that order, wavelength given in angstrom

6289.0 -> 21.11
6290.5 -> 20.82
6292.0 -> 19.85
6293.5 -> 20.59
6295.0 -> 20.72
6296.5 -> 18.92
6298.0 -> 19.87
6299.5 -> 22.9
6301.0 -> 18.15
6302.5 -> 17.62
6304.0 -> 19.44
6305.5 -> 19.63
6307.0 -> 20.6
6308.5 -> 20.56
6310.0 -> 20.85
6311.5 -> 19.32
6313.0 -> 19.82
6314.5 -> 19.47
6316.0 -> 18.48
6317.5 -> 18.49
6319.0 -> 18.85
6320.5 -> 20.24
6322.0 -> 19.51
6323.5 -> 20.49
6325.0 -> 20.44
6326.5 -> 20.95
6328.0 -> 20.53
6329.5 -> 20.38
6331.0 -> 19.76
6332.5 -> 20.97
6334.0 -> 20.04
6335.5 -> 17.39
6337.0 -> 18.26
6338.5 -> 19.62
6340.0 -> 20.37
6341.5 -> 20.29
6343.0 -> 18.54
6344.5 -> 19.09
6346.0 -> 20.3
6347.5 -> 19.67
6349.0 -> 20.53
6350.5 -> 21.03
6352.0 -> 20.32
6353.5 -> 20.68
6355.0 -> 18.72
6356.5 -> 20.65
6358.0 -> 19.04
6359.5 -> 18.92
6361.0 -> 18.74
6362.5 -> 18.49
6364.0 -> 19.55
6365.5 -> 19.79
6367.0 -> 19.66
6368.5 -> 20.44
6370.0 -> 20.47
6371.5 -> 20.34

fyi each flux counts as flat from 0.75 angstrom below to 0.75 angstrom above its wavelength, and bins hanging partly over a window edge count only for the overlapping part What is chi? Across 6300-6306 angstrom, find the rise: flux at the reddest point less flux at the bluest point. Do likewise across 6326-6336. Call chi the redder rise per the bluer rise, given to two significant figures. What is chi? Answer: -2.4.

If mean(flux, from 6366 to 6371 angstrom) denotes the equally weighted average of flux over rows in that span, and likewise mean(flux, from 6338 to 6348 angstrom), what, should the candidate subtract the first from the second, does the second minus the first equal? -0.5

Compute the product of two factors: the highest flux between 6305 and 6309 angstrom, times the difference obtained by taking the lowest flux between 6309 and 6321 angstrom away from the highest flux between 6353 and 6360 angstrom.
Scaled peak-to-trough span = 45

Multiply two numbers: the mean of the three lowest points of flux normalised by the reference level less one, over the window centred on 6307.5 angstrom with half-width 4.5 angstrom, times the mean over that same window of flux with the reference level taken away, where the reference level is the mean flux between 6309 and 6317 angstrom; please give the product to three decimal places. -0.003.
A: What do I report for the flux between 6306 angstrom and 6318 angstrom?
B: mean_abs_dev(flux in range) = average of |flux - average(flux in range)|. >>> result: 0.76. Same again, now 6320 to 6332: 0.34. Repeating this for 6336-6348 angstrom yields 0.67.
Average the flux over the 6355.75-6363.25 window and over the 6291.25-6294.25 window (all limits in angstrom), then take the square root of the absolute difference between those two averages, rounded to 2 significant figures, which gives 1.0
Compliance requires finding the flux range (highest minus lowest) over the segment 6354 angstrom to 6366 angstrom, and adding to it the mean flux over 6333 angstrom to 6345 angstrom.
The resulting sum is 21.4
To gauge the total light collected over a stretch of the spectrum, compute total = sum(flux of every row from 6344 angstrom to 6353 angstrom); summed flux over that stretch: 121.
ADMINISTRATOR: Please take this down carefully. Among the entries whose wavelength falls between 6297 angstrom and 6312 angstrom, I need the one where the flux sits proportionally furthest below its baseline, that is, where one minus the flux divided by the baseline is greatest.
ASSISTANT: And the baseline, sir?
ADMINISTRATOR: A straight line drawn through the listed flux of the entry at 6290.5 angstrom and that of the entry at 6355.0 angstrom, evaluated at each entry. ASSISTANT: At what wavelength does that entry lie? 6302.5 angstrom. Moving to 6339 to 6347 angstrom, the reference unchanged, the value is 6343.0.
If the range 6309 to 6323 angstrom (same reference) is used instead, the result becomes 6316.0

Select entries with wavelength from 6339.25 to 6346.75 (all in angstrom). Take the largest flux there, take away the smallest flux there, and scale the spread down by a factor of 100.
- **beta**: 0.018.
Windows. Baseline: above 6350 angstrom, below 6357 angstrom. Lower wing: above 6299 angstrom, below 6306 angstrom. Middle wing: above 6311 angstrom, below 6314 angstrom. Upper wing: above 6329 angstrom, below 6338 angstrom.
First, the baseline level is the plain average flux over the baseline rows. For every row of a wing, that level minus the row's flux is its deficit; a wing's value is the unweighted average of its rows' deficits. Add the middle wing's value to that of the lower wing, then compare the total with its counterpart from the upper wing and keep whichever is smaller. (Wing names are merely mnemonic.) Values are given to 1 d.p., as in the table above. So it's 0.8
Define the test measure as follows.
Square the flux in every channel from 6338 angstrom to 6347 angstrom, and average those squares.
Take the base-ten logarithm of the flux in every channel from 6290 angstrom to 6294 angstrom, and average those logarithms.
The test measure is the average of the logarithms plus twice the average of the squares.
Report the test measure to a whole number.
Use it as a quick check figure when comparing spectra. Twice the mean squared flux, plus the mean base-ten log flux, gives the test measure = 779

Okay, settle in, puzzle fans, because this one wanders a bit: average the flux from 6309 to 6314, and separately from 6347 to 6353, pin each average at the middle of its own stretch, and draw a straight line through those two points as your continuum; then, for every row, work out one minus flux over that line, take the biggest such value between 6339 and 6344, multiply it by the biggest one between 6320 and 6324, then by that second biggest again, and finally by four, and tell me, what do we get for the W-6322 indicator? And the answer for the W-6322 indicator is 0.0003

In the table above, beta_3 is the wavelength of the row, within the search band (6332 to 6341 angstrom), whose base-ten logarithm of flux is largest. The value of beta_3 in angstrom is 6332.5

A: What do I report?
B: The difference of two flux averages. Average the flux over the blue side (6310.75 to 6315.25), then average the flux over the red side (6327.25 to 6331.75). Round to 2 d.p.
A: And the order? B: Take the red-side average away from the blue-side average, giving -0.69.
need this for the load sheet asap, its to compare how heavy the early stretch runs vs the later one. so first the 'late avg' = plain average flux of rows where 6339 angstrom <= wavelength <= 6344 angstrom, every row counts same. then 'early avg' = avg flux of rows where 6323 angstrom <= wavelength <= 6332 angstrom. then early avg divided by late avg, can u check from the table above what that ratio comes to 1.04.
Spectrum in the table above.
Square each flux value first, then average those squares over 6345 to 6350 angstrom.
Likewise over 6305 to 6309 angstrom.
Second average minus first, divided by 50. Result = 0.1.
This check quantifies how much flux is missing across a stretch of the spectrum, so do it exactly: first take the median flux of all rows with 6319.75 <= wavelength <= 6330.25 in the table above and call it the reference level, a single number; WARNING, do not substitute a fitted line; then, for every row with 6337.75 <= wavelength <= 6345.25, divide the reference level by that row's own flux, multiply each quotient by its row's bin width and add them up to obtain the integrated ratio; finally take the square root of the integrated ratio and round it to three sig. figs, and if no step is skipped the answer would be 2.80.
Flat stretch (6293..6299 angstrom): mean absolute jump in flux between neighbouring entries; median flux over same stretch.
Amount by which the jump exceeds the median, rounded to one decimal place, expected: -19.3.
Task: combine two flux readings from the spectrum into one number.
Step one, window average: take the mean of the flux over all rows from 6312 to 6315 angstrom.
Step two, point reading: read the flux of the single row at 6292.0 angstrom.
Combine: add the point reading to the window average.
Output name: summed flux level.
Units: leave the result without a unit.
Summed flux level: 39.5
